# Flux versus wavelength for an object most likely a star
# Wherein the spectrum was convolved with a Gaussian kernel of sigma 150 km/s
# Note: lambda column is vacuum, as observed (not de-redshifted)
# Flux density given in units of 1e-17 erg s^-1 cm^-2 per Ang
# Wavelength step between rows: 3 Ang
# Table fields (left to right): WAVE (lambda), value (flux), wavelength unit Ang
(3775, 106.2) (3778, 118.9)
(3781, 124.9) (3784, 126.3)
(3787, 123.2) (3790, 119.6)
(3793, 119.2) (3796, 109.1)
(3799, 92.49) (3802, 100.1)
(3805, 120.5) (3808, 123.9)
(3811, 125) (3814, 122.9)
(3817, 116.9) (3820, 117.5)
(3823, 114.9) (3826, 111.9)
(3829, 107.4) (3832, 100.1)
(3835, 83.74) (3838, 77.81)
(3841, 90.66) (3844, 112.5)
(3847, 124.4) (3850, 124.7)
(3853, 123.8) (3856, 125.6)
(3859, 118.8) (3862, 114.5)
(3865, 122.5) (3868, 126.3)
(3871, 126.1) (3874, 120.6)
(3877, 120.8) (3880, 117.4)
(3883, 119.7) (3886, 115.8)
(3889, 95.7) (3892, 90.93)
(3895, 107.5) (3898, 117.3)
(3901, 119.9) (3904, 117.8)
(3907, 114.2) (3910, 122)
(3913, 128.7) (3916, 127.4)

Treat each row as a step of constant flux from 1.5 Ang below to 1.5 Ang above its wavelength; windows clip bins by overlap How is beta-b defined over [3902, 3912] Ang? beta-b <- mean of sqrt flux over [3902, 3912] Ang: 10.9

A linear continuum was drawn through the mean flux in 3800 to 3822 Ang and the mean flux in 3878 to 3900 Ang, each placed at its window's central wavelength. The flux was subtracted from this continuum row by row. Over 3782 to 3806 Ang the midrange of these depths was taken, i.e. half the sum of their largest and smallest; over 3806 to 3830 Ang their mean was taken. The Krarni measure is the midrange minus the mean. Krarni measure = 11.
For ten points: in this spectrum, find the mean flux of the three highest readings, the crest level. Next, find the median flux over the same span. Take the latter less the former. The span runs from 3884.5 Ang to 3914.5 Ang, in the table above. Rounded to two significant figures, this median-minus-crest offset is -7.0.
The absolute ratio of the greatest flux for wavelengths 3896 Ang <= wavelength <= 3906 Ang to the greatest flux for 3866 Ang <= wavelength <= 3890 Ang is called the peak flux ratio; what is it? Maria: 0.95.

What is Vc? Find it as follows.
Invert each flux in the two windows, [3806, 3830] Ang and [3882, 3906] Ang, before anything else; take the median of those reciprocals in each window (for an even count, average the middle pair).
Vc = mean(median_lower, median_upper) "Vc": 0.0086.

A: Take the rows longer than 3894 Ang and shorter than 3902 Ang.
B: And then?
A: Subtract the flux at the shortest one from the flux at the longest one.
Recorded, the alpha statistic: 12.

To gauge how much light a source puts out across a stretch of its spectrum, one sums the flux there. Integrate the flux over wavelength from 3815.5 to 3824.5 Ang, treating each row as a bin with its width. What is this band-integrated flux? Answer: 1048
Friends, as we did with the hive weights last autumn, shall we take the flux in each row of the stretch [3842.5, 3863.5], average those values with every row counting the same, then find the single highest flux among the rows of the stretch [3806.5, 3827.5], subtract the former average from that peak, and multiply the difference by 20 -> 88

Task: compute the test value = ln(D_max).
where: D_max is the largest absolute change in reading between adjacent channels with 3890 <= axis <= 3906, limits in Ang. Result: 2.8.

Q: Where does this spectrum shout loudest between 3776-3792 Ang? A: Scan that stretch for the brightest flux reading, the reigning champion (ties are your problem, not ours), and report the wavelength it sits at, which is 3784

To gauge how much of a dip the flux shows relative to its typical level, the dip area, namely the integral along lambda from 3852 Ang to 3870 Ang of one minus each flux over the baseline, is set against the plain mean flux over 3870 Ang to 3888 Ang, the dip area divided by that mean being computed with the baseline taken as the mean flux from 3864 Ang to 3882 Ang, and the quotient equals 0.000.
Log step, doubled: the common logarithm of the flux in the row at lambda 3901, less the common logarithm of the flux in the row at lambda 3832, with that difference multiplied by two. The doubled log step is 0.16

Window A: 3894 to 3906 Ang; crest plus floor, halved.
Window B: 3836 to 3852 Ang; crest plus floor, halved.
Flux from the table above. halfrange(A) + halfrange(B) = 215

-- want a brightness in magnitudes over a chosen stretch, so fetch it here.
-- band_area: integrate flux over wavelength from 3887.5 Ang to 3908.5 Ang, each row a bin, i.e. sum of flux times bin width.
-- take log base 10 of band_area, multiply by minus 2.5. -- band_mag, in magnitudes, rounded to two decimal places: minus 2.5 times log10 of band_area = -8.40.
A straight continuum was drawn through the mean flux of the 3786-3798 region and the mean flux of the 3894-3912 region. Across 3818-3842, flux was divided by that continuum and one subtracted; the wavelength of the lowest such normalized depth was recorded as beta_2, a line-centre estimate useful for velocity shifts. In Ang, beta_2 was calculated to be 3838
